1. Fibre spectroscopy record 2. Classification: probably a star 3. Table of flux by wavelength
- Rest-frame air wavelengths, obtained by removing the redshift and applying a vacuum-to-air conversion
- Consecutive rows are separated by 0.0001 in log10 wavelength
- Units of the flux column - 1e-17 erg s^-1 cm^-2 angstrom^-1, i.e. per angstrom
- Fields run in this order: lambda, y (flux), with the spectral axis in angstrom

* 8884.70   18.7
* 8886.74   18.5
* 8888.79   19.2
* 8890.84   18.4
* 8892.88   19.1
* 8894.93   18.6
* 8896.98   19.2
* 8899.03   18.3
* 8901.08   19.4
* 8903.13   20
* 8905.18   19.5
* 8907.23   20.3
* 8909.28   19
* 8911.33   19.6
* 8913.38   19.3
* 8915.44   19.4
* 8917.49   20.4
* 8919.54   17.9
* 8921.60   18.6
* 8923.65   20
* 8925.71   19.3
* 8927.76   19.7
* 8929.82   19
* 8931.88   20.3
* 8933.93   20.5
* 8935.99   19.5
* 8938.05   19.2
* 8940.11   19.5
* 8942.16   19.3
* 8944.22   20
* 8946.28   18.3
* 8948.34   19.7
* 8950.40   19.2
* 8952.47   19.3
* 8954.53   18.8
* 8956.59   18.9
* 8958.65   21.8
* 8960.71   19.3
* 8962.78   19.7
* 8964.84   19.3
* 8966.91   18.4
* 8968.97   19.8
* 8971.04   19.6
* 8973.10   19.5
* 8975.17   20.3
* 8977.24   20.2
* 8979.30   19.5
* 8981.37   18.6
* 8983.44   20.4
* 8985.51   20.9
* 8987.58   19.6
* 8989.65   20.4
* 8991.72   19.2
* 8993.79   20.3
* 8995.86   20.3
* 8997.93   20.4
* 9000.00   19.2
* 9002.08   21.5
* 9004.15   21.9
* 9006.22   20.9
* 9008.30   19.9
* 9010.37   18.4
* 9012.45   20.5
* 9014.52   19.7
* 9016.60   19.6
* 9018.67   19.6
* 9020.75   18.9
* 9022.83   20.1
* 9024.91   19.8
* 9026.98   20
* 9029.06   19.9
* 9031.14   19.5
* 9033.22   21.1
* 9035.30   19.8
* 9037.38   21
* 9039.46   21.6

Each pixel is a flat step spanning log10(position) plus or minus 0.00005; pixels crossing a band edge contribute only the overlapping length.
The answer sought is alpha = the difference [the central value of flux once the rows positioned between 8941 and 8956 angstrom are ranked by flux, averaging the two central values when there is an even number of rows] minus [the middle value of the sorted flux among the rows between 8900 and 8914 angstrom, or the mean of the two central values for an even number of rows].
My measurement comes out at -0.2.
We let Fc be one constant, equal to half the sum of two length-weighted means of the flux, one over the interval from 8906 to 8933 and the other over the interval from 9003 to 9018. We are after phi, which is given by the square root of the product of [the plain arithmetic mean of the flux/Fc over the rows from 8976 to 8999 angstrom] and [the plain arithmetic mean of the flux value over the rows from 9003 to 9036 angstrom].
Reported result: 4.49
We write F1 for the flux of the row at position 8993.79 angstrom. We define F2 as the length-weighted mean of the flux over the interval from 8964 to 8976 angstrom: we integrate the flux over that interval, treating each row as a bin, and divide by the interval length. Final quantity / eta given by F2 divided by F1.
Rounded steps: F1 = 20.3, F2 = 19.5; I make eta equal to 0.96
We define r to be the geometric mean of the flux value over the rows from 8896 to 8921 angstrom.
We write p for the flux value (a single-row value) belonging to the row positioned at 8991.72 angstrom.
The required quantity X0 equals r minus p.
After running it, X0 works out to 0.1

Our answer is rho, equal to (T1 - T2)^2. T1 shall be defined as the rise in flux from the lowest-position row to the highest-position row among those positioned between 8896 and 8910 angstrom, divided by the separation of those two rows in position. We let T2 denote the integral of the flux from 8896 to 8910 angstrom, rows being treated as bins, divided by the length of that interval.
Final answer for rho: 377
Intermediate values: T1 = -0.02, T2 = 19.4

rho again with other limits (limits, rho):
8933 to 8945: 388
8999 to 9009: 425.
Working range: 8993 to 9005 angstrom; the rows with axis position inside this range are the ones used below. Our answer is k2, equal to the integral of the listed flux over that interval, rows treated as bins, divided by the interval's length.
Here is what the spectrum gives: 20.6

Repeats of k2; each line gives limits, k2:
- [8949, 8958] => 19.2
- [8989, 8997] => 20.0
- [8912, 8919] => 19.6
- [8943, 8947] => 19.2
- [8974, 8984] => 19.8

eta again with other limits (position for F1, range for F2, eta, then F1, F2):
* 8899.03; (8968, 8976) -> 1.08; 18.3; 19.8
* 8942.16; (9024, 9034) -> 1.04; 19.3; 20.0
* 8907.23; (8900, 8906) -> 0.97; 20.3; 19.6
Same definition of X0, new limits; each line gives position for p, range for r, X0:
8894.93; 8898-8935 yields 0.9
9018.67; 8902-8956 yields -0.2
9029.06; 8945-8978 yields -0.4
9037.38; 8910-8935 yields -1.5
